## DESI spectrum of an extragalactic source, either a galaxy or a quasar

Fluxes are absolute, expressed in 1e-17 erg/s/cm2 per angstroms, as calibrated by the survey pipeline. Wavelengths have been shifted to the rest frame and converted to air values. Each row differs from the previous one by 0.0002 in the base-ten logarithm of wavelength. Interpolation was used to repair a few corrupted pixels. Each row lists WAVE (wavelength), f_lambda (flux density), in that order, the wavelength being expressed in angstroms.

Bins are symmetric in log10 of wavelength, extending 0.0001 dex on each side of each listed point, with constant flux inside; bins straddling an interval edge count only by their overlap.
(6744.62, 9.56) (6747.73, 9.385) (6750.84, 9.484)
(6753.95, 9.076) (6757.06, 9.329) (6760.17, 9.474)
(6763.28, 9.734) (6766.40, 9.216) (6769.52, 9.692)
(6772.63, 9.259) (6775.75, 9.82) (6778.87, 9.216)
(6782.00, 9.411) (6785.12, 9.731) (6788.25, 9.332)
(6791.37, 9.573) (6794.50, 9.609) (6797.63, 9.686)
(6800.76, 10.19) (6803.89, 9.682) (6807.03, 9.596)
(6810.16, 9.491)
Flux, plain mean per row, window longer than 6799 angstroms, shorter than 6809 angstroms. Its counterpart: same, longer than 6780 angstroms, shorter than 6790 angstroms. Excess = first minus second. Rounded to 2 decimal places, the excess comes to 0.33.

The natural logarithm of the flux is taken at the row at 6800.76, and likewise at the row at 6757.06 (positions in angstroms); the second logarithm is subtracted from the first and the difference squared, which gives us 0.0078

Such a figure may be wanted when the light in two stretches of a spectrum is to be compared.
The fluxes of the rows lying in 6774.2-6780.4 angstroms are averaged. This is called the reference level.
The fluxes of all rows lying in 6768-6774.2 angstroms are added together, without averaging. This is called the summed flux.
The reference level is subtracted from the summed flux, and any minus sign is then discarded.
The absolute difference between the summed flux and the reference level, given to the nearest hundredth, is 9.43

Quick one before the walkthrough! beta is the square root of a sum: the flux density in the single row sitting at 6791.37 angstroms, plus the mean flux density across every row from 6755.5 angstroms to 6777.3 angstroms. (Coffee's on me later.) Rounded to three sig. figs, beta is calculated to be 4.37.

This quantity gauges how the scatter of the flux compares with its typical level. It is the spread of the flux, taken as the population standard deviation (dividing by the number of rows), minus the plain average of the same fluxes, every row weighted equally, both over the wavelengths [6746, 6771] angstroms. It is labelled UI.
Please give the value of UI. -9.21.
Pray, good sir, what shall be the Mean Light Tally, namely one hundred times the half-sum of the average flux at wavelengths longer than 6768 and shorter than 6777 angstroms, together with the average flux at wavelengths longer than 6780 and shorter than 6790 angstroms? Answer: 954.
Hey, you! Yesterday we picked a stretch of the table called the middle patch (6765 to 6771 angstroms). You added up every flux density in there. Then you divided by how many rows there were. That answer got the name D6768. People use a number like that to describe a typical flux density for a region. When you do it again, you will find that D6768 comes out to 9.45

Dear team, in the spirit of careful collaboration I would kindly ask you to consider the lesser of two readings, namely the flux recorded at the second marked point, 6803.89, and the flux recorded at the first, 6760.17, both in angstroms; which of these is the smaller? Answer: 9.47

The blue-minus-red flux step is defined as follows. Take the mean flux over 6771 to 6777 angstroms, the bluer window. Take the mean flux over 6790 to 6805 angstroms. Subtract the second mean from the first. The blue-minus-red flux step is -0.21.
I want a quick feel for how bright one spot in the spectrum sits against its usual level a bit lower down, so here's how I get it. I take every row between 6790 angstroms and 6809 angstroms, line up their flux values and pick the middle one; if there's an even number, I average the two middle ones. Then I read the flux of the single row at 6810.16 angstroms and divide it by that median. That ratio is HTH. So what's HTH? 0.98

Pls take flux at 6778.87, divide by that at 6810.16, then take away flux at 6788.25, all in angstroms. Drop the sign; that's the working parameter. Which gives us 8.36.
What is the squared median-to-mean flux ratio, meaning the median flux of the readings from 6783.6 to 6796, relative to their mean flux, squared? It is 1.01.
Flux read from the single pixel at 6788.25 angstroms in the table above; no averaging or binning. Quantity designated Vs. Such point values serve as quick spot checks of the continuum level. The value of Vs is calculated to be 9.332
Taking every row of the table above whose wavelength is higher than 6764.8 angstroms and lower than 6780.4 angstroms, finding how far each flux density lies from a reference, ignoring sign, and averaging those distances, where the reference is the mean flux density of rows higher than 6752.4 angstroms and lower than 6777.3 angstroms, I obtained 0.25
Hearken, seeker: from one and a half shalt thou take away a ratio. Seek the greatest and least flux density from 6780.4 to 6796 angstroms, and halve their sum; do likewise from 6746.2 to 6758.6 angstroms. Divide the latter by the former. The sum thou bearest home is 0.526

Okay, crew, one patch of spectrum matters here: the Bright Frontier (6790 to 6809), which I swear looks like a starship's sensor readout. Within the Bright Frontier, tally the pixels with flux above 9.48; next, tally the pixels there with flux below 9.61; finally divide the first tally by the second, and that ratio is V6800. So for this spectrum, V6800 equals 2.0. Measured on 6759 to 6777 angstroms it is 1.0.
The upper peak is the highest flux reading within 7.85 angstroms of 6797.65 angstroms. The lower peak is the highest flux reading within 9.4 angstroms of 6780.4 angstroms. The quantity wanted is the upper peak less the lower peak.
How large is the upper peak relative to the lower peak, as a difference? 0.4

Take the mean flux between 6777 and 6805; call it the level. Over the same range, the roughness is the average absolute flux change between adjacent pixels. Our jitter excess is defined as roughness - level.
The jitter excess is -9.32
